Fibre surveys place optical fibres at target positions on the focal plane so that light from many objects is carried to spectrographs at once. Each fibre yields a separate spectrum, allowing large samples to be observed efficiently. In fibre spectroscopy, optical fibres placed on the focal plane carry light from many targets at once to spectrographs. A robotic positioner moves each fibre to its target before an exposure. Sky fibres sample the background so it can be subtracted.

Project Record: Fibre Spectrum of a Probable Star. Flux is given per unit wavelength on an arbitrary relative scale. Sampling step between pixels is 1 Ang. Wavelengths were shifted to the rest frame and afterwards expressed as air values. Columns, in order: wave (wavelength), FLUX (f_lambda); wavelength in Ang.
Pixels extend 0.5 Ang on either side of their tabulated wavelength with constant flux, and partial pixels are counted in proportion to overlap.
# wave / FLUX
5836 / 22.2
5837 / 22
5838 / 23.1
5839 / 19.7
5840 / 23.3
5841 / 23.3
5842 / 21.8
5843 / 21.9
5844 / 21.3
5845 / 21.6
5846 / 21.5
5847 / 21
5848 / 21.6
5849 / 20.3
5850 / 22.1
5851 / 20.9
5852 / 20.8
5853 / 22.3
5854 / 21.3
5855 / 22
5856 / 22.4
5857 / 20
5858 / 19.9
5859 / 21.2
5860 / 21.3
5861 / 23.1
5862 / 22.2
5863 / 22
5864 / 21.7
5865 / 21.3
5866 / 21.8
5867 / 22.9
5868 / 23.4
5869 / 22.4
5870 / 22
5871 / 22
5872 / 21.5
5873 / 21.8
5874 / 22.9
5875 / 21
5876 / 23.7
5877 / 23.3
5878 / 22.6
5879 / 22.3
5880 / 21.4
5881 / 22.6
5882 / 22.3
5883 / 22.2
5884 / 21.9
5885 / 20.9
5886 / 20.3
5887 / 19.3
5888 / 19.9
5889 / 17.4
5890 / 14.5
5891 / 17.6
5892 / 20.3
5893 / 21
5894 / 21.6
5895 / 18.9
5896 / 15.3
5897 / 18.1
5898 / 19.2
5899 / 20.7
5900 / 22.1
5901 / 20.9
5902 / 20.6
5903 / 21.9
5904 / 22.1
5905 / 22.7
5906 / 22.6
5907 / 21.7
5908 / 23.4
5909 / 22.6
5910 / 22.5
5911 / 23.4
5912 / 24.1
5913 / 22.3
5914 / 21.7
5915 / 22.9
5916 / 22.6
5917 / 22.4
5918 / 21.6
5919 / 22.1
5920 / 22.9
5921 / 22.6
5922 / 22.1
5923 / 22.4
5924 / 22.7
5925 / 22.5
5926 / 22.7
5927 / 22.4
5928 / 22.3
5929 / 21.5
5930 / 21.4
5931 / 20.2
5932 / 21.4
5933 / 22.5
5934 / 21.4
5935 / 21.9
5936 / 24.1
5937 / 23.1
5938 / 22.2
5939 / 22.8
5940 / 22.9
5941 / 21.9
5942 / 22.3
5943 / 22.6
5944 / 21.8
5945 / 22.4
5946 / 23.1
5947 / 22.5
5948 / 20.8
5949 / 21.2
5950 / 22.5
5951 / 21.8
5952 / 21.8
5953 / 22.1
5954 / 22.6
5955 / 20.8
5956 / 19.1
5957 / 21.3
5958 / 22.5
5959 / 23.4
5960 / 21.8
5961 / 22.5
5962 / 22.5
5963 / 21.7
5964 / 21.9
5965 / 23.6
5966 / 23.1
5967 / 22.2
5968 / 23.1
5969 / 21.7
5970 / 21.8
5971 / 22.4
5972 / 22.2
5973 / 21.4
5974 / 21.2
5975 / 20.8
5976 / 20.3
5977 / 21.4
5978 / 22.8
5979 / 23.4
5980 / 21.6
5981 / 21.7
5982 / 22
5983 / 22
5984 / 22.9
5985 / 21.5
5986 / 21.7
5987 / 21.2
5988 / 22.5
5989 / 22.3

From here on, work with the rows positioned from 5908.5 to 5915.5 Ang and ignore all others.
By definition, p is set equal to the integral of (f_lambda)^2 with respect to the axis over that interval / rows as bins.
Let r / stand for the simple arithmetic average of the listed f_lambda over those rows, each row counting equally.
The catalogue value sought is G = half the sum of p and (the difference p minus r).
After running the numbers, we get 3627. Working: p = 3638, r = 22.8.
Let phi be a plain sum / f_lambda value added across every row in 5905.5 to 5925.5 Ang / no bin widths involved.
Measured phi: 451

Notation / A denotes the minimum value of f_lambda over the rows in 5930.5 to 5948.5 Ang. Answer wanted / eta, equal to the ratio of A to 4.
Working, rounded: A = 20.2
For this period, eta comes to 5.05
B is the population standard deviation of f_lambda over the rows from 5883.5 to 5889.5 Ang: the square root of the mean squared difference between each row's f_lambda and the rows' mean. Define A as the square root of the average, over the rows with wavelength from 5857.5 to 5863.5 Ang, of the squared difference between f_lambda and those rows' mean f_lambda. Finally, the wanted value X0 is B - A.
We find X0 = 0.41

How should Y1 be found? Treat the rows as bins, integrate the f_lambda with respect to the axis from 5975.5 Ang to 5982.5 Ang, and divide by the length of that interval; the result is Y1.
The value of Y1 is 21.9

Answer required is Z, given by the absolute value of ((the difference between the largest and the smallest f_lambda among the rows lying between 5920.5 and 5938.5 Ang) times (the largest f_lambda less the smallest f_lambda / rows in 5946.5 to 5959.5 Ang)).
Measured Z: 17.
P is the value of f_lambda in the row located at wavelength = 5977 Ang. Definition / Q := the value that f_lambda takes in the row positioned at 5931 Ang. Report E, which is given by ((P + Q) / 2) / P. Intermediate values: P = 21.4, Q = 20.2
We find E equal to 0.97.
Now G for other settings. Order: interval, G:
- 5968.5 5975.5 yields 3270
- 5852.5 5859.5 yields 3172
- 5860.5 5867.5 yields 3424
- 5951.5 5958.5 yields 3221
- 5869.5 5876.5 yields 3422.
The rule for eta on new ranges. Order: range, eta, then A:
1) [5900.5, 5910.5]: 5.15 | 20.6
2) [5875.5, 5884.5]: 5.35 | 21.4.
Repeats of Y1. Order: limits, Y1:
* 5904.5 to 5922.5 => 22.6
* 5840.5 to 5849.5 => 21.6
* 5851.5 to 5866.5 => 21.6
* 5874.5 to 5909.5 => 20.8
